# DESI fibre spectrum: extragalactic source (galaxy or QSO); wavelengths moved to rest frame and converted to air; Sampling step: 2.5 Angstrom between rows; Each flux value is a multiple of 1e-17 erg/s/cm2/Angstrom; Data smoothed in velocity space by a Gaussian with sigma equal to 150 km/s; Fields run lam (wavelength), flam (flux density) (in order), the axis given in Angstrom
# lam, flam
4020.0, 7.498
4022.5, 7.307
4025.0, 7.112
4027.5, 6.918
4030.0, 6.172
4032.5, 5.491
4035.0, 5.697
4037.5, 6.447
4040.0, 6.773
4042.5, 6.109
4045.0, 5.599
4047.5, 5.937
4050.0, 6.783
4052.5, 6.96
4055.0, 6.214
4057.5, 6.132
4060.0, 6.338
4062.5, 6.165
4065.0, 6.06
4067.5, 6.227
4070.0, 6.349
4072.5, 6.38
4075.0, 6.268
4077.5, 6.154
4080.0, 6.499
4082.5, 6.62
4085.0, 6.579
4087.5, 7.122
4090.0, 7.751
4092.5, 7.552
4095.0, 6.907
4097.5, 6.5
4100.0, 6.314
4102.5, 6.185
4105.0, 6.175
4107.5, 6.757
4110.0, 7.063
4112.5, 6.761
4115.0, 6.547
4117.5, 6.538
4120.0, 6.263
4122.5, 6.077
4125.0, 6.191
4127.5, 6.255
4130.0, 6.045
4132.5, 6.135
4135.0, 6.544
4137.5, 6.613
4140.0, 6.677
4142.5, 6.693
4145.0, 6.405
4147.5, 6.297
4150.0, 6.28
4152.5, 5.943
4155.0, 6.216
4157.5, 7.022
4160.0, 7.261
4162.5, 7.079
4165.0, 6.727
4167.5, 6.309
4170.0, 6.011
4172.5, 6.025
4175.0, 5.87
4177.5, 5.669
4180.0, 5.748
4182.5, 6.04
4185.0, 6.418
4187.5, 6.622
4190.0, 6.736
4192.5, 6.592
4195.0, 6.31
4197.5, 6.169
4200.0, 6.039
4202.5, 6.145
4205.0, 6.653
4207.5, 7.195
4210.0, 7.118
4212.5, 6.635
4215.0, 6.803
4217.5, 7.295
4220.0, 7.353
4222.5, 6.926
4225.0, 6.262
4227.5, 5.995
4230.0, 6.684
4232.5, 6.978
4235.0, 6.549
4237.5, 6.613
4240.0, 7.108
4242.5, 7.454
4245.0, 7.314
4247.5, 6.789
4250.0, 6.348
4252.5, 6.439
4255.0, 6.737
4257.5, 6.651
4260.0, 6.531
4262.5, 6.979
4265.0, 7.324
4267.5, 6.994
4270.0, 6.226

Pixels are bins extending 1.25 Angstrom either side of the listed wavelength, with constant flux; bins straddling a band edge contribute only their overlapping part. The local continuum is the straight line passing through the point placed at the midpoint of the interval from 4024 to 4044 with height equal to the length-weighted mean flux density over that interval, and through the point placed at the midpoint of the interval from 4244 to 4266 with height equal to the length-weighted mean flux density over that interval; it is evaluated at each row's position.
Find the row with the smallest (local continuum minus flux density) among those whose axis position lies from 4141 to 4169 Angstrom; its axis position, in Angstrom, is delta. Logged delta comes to 4160.0 Angstrom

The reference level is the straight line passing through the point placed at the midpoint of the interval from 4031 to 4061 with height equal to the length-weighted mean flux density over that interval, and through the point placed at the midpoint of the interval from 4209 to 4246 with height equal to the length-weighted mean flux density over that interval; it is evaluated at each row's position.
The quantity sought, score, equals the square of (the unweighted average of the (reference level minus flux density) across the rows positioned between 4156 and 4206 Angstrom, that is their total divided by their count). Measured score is 0.11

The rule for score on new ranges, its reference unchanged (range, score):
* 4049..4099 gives 0.07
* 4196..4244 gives 0.01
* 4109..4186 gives 0.04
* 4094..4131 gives 0.00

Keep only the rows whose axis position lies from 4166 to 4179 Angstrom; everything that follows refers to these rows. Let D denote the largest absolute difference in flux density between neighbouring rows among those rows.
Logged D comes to 0.30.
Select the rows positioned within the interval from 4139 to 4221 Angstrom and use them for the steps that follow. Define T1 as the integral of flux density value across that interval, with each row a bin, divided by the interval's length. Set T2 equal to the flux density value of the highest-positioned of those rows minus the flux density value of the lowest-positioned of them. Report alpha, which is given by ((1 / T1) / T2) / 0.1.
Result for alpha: 2.3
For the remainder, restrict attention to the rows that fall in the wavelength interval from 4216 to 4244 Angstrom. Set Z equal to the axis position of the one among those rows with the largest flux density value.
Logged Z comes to 4242.5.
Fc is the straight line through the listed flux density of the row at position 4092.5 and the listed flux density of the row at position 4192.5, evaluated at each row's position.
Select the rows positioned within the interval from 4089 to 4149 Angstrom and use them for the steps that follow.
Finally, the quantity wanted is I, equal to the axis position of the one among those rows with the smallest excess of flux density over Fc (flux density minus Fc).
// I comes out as 4102.5 Angstrom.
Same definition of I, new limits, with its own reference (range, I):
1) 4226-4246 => 4227.5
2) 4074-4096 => 4077.5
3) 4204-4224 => 4205.0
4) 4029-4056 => 4032.5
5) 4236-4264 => 4250.0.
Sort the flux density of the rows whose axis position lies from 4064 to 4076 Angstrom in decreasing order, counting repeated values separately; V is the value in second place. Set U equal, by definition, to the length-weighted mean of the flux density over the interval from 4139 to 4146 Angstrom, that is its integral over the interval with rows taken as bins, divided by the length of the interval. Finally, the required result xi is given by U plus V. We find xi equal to 12.9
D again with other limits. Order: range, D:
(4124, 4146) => 0.41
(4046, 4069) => 0.85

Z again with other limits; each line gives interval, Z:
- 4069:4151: 4090.0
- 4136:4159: 4157.5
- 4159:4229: 4220.0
